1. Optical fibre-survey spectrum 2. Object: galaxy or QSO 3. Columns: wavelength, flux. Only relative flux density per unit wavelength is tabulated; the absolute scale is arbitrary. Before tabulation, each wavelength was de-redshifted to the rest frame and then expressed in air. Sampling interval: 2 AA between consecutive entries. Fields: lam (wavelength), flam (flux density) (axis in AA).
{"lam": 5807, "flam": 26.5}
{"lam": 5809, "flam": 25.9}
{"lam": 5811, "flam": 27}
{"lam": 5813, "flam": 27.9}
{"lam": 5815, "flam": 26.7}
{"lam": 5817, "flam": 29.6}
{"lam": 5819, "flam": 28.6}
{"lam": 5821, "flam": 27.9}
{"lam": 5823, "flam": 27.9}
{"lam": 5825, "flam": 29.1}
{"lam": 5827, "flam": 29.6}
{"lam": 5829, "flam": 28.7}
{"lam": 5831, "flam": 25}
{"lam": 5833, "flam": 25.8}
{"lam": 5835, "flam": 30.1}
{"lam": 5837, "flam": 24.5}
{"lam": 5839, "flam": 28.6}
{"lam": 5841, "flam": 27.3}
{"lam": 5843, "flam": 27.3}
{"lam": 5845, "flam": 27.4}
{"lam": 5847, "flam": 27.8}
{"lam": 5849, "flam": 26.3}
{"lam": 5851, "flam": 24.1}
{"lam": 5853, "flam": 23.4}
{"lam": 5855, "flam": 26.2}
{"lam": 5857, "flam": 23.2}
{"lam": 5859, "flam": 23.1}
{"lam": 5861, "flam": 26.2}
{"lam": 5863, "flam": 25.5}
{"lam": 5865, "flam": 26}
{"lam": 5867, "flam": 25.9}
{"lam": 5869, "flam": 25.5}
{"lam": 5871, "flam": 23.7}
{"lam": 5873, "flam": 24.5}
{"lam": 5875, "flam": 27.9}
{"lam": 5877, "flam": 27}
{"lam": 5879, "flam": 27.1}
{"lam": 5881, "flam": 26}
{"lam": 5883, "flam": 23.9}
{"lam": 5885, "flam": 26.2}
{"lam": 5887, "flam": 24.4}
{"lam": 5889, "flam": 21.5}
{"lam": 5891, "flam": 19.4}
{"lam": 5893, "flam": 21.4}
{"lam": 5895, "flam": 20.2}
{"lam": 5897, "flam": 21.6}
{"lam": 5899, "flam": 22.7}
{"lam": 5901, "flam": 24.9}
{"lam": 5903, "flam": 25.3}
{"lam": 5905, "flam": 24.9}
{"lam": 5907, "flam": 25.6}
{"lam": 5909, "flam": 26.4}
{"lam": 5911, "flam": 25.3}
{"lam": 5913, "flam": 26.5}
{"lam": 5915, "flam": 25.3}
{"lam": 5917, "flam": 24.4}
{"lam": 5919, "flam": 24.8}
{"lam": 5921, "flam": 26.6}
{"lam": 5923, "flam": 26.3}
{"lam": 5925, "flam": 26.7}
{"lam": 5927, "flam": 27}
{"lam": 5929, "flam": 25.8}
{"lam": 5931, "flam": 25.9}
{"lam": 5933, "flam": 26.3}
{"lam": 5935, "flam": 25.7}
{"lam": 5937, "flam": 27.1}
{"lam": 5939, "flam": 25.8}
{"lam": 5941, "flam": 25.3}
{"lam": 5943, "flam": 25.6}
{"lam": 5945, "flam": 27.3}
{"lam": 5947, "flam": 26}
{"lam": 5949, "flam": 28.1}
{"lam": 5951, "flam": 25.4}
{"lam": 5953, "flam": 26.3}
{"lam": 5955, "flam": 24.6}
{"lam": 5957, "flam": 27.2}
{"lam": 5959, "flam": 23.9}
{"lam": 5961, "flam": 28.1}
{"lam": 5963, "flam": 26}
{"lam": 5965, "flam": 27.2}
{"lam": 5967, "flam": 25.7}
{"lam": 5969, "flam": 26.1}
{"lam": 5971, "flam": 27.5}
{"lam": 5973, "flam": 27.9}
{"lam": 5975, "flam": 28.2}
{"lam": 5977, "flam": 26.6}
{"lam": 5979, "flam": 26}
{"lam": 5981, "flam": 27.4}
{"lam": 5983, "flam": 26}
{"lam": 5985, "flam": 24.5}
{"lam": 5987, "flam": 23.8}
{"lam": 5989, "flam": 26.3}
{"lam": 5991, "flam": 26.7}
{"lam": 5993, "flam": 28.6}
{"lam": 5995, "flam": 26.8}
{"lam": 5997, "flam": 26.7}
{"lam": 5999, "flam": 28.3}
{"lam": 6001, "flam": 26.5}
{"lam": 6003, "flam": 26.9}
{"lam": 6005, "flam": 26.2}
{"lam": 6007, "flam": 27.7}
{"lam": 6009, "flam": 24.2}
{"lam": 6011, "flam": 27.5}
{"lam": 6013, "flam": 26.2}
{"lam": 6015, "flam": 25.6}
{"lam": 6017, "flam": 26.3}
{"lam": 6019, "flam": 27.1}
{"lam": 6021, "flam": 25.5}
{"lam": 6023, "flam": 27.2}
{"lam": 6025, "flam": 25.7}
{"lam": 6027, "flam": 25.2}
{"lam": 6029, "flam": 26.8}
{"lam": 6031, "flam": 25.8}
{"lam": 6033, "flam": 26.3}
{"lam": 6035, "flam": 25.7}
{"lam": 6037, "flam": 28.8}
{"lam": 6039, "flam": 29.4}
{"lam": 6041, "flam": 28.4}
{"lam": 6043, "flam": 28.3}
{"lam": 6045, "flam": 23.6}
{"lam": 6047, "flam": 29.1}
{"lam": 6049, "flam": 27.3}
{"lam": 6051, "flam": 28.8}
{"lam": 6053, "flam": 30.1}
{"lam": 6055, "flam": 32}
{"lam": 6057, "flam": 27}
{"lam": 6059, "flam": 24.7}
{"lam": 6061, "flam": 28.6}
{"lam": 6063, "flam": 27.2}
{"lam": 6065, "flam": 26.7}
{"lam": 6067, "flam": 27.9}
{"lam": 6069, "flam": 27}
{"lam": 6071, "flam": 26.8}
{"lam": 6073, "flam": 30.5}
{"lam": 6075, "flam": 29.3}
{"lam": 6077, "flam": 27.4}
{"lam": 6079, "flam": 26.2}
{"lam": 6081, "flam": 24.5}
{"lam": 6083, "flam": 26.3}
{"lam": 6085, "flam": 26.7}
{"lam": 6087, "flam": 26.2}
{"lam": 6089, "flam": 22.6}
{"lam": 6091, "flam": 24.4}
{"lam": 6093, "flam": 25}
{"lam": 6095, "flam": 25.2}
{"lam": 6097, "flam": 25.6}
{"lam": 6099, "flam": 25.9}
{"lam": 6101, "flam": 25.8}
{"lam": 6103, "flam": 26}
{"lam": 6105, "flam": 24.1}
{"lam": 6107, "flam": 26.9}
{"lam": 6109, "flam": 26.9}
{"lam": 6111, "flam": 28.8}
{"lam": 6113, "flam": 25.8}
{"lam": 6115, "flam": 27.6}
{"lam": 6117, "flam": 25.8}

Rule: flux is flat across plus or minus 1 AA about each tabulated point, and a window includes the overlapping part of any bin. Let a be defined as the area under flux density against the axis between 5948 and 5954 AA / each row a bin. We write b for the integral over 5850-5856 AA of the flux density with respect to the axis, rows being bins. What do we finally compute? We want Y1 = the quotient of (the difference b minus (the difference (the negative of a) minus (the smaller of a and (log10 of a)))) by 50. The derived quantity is 6.2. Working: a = 160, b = 147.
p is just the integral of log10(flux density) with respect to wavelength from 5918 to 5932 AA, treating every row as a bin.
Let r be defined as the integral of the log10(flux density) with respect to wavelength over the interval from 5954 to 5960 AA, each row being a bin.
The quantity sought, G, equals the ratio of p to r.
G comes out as 2.4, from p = 20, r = 8.4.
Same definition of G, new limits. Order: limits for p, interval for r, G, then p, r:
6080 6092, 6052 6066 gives 0.8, 17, 20.3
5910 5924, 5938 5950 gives 1.2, 20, 17.0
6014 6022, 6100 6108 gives 1.0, 11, 11.3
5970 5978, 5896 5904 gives 1.0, 12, 11.0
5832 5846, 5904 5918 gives 1.0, 20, 19.7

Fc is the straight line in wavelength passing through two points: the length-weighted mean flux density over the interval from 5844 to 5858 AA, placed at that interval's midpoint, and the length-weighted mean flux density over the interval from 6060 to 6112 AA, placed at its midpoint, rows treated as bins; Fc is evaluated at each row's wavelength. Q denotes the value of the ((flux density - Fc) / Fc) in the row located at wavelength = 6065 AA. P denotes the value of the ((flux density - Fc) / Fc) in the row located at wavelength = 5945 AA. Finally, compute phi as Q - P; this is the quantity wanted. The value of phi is -0.04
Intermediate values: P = 0.05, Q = 0.01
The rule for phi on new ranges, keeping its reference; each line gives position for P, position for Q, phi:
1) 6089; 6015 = 0.12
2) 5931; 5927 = 0.04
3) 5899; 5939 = 0.11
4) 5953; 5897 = -0.17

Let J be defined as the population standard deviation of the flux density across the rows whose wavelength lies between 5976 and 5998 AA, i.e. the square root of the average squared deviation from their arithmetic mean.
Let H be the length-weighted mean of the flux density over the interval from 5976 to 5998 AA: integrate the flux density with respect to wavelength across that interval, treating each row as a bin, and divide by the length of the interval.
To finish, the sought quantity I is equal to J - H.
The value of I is -25.1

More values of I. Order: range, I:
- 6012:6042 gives -25.4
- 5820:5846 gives -26.0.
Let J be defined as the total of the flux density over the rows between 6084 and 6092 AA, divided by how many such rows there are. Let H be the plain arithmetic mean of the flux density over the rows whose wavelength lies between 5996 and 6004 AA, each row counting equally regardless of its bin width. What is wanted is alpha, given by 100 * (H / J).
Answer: 109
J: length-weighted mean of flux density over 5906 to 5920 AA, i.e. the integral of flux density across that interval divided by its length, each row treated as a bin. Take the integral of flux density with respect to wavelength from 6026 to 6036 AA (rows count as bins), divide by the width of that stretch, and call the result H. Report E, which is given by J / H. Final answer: 0.98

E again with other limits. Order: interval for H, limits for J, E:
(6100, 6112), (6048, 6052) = 1.06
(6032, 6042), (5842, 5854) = 0.94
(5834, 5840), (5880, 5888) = 0.91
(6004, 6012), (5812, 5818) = 1.06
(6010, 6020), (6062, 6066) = 1.02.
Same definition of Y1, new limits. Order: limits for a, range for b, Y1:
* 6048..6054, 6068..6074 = 6.9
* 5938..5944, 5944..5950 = 6.4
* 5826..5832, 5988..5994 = 6.6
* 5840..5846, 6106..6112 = 6.6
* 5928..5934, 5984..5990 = 6.1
